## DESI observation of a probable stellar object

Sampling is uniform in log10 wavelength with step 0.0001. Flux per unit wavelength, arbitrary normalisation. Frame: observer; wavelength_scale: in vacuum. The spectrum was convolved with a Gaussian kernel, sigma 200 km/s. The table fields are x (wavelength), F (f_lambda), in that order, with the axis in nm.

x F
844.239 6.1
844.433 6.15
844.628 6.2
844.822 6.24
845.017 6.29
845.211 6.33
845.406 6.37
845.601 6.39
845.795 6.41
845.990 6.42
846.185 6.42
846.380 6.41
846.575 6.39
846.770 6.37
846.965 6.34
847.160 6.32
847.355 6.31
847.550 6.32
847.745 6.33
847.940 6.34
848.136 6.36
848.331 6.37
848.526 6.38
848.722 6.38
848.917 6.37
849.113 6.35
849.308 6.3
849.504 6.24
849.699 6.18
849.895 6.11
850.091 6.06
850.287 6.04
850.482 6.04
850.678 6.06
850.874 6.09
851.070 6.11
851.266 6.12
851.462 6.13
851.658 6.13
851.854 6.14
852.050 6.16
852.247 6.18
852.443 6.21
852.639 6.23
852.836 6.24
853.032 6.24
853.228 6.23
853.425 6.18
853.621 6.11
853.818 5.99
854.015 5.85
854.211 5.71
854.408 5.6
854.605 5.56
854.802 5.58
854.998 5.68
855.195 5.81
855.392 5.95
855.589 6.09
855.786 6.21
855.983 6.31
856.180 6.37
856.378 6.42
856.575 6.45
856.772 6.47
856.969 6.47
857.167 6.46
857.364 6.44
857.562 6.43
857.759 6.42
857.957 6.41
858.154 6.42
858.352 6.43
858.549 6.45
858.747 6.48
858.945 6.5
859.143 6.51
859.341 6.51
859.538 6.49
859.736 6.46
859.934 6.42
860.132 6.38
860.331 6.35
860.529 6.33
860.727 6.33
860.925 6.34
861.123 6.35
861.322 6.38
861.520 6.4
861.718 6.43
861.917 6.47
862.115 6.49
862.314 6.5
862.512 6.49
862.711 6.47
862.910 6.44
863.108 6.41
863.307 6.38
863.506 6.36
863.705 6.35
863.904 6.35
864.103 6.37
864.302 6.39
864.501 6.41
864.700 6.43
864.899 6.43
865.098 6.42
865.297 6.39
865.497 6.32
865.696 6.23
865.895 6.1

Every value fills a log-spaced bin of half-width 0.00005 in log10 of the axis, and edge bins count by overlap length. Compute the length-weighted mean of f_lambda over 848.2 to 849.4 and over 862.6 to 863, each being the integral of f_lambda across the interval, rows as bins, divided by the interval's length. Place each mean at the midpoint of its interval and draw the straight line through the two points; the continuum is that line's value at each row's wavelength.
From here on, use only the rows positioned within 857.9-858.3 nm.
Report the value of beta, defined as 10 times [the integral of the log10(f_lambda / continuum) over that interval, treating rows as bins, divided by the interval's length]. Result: 0.00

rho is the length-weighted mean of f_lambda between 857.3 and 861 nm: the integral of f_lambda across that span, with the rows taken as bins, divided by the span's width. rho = 6.43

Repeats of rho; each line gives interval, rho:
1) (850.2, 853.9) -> 6.14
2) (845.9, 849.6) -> 6.35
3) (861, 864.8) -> 6.41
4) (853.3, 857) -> 6.04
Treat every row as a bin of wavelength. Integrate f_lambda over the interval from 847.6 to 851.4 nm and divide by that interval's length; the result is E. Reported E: 6.22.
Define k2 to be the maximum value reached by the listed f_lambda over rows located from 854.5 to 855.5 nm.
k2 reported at 5.95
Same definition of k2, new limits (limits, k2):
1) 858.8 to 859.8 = 6.51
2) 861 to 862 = 6.47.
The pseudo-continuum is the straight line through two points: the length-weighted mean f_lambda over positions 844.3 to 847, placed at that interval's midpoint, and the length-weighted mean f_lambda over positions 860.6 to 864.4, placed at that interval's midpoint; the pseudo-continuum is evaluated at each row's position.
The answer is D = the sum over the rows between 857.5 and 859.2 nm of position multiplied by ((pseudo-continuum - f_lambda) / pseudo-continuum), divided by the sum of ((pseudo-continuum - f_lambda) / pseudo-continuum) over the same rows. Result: 858.59 nm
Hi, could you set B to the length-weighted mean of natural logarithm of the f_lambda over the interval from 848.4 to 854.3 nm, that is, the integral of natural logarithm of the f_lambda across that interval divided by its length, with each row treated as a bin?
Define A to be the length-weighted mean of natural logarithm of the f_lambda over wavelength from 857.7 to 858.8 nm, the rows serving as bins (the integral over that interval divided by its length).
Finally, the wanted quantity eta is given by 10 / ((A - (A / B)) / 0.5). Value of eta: 5.97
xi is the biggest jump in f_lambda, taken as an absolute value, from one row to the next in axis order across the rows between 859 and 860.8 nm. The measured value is 0.040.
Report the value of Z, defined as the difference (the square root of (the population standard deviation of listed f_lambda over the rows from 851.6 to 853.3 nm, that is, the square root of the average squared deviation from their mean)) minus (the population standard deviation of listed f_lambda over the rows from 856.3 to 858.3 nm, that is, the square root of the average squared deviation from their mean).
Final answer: 0.18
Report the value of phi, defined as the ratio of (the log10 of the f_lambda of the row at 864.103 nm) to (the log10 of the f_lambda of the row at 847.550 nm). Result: 1.00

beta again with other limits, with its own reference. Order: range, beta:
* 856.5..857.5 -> 0.03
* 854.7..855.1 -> -0.56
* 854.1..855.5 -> -0.50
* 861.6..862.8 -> 0.02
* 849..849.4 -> -0.03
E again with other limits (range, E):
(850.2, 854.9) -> 6.04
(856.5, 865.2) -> 6.42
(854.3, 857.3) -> 6.10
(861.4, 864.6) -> 6.42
